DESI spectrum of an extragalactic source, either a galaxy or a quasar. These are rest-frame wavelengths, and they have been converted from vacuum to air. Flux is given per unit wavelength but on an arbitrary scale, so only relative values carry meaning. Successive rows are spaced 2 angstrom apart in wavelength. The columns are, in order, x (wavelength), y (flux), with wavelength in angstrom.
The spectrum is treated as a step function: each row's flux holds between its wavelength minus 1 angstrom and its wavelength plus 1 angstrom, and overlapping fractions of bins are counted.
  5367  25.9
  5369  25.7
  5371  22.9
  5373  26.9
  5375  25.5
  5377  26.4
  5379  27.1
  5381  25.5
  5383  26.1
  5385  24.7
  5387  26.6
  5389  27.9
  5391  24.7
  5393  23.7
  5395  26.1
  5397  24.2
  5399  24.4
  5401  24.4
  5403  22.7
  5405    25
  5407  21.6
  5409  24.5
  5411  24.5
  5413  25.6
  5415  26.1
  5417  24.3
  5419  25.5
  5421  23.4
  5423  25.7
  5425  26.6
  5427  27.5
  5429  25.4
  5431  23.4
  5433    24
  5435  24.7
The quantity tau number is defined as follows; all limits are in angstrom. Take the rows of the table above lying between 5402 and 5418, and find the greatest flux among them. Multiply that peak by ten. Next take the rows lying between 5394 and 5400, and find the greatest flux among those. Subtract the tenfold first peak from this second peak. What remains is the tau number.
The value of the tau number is -235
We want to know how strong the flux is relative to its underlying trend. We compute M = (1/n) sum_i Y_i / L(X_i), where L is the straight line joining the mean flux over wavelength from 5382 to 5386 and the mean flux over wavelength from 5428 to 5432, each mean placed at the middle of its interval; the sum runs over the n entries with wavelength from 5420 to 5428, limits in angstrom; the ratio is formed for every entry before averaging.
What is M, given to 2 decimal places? 1.05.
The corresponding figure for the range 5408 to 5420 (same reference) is 1.01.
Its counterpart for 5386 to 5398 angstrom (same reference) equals 1.01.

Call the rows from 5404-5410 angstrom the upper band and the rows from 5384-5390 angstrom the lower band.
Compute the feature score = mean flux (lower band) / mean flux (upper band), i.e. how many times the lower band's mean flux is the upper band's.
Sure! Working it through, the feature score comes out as 1.11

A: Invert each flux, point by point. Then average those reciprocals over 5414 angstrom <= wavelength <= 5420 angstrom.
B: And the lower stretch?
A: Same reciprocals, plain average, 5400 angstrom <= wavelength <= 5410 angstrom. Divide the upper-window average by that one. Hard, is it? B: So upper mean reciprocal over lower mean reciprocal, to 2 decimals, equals 0.93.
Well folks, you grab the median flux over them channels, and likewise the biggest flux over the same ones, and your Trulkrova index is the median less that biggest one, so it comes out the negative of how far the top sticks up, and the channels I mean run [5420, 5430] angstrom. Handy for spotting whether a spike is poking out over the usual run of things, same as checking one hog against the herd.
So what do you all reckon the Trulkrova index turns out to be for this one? -1.8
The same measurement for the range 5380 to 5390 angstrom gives -1.8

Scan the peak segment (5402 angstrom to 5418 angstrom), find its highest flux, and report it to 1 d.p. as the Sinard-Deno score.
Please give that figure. 26.1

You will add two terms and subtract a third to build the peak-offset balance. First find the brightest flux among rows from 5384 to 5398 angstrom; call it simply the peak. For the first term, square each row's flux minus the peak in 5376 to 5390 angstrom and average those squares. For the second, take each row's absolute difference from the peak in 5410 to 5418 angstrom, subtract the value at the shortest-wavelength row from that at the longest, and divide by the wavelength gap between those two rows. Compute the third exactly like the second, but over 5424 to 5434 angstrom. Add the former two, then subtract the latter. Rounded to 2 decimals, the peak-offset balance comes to 3.11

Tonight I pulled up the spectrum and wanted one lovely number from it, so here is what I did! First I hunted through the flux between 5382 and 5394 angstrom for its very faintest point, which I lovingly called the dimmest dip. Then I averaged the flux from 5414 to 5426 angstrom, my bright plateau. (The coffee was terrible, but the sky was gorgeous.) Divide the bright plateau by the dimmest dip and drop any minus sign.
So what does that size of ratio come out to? 1.07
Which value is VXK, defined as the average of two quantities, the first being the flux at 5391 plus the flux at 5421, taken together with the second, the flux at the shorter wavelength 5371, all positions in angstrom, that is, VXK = 35.5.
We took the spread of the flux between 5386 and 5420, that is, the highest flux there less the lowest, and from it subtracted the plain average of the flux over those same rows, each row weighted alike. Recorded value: -18.5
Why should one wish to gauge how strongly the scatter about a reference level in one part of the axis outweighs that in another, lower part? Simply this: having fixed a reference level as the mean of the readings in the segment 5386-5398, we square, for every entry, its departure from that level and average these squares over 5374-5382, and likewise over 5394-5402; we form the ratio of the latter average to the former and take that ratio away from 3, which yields 1.5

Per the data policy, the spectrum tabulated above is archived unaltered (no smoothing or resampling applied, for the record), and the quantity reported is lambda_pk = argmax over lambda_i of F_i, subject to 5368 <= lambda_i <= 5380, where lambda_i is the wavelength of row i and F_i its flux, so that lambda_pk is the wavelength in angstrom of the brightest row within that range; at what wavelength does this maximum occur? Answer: 5379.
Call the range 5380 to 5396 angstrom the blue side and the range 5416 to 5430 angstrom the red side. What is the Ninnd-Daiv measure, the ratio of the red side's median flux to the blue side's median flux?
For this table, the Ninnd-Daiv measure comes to 0.99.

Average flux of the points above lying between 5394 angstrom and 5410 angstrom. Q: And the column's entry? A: 24.1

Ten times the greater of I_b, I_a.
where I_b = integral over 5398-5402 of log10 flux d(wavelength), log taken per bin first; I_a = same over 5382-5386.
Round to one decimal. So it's 56.2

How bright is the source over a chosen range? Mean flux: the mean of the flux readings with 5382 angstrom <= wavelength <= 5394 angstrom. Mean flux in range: 25.6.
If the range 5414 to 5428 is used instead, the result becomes 25.6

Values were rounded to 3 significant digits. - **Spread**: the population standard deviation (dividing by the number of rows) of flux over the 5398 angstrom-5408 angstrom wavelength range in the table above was 1.27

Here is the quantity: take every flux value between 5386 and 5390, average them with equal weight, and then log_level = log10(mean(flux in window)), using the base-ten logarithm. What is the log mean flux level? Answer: 1.44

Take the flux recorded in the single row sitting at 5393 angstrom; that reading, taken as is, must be 23.7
